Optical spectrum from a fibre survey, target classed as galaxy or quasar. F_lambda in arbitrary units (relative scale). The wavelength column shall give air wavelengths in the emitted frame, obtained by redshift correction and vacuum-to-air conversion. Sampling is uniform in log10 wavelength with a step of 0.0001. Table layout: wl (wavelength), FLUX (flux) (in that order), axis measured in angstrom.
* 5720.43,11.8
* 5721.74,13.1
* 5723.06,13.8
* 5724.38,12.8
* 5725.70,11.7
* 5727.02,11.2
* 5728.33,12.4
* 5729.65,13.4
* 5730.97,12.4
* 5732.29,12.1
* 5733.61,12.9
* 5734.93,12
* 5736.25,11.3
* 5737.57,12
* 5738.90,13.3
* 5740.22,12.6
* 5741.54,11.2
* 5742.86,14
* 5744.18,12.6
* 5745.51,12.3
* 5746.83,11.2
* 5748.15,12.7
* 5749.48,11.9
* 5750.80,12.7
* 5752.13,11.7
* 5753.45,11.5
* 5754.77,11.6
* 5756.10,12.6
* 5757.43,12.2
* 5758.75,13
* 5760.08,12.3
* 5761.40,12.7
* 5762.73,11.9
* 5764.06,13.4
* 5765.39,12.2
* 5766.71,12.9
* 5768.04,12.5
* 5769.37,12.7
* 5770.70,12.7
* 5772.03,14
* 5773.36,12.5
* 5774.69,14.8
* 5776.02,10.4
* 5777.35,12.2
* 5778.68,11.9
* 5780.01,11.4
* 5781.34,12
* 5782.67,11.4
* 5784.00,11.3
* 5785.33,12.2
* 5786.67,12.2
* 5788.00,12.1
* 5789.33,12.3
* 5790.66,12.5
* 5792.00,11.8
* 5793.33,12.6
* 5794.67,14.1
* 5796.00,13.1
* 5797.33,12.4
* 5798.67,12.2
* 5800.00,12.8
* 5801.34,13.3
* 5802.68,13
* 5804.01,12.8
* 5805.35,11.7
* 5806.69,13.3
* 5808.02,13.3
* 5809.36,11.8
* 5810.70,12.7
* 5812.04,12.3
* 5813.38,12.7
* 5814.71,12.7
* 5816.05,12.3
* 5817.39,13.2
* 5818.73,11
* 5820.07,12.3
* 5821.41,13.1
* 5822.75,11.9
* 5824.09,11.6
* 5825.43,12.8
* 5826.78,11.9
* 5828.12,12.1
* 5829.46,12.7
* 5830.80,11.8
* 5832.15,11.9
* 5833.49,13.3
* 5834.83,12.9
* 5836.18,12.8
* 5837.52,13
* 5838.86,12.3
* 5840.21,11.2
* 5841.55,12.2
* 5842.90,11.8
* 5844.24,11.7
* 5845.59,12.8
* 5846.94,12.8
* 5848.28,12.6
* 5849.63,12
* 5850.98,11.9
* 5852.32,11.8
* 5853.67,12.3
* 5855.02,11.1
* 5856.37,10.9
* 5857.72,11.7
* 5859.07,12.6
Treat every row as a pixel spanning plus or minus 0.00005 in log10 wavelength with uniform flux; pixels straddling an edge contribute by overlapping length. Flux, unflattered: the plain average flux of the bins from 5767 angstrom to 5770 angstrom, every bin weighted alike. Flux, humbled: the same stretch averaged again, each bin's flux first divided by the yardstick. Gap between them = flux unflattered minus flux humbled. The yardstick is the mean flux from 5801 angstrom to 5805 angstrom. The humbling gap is 11.6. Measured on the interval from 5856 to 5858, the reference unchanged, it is 10.4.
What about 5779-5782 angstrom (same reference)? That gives 10.8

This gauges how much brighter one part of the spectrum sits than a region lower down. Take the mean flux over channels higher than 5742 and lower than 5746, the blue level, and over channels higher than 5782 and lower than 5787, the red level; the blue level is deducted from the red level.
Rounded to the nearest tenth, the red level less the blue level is -1.2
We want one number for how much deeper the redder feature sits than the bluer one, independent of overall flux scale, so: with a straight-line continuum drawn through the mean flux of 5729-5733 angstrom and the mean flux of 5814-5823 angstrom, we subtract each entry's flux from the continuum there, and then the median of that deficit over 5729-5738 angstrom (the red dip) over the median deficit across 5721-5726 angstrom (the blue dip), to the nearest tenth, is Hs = -1.8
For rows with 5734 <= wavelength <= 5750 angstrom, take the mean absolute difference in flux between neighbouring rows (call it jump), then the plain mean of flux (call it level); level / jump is 11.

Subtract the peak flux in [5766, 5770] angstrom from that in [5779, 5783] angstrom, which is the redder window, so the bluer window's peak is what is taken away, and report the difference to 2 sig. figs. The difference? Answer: -0.90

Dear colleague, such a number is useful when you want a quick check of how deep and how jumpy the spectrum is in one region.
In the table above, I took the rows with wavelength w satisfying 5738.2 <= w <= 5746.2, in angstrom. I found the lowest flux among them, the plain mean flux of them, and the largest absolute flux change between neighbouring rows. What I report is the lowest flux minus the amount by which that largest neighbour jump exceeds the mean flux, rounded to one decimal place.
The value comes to 21.1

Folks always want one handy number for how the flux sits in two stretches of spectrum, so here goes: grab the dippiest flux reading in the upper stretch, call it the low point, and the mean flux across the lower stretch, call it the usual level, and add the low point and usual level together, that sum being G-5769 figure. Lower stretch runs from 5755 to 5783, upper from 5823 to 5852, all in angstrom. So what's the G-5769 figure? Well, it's 23.7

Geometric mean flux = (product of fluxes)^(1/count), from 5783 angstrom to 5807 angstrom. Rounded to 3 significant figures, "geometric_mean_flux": 12.5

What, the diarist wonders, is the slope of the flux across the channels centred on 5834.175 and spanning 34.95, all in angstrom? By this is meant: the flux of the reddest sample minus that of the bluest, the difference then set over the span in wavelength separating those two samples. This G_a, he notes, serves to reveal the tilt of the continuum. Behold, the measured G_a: -0.039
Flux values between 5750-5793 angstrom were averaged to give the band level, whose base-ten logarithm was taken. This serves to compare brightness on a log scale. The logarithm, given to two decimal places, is 1.09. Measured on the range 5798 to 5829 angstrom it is 1.10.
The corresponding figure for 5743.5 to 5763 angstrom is 1.09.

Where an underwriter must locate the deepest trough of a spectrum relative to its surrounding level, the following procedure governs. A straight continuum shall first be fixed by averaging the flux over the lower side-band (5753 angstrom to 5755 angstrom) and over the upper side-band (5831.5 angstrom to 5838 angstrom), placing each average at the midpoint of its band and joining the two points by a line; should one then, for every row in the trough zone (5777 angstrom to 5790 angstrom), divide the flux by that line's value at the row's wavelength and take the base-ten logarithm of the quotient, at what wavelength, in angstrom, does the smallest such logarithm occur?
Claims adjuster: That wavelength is 5784.00 angstrom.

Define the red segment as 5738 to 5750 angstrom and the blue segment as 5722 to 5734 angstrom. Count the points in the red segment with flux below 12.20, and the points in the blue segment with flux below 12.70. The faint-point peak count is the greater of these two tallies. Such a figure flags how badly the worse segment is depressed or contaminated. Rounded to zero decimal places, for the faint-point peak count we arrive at 5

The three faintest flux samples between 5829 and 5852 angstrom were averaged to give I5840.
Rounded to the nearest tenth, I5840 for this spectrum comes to 11.6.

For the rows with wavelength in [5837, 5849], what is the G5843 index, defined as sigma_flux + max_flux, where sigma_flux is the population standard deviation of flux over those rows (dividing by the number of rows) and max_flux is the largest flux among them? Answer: 13.6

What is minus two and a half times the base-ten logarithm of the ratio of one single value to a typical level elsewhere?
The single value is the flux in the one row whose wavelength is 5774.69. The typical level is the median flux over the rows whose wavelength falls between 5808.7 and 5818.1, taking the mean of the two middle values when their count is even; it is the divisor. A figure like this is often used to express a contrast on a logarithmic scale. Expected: -0.17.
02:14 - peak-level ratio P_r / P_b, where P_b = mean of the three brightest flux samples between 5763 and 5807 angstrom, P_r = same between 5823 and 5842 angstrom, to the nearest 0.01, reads 0.91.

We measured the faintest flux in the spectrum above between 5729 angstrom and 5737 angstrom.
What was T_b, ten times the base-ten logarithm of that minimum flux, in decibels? 10.5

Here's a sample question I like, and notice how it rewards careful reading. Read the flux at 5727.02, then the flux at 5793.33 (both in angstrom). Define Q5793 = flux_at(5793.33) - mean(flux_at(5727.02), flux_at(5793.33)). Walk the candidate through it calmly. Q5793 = 0.70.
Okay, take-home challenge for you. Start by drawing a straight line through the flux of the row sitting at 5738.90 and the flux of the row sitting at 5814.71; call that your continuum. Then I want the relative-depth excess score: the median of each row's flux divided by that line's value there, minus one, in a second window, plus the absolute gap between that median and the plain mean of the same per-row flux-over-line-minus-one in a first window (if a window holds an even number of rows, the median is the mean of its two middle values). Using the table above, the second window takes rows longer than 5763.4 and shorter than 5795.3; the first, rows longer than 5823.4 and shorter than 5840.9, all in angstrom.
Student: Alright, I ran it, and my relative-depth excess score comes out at -0.018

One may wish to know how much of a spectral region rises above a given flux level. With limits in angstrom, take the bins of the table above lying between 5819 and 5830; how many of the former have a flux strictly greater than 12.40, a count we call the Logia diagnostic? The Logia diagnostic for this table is 3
